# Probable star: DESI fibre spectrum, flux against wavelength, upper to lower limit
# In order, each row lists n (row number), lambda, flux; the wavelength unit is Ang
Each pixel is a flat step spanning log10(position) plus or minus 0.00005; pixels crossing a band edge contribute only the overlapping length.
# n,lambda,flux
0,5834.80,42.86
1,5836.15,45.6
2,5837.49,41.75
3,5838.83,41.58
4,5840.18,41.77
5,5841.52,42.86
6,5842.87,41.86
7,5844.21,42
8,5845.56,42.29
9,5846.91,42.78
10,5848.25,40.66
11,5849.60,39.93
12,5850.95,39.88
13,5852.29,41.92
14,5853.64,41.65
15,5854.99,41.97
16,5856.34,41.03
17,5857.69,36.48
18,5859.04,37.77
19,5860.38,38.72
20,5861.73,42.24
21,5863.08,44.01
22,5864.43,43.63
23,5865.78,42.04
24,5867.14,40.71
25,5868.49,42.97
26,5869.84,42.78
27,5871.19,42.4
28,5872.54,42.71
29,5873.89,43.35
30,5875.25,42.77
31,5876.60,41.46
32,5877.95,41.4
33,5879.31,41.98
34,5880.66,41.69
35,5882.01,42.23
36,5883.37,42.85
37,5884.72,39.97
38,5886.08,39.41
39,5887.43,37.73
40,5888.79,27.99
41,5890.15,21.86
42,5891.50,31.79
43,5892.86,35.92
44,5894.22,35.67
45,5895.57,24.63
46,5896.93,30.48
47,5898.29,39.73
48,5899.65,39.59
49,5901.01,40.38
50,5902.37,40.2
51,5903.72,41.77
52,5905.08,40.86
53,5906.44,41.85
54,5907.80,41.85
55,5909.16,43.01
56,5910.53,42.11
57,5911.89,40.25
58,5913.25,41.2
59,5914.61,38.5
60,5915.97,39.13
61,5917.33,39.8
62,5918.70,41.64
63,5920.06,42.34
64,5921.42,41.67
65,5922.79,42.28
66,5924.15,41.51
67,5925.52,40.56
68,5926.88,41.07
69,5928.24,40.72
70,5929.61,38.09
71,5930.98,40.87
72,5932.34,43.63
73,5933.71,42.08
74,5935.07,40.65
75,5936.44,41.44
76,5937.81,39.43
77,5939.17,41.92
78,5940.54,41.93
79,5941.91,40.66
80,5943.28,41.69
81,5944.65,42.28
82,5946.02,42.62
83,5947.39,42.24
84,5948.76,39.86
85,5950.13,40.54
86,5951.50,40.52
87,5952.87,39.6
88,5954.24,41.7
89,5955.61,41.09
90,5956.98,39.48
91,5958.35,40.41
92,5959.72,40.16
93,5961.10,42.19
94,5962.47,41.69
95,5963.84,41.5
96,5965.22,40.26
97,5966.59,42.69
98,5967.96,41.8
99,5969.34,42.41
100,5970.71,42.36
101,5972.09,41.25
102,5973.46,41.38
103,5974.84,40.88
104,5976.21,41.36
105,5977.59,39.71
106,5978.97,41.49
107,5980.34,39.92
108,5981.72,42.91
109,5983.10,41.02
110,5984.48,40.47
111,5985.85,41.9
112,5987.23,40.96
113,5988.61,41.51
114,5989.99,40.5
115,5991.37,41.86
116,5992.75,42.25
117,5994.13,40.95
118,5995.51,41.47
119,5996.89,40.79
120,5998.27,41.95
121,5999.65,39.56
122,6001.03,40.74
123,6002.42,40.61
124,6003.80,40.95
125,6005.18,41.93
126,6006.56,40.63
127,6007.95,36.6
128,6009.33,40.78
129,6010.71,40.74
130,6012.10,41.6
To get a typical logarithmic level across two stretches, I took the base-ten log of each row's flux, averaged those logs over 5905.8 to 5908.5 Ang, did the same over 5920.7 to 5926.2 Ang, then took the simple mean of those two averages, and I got 1.62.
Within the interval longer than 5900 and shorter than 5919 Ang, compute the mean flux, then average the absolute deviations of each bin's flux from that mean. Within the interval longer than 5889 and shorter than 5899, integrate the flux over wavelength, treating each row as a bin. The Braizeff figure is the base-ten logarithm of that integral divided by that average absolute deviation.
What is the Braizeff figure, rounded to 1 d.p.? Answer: 2.5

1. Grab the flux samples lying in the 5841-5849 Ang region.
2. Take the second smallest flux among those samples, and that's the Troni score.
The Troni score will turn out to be 41.86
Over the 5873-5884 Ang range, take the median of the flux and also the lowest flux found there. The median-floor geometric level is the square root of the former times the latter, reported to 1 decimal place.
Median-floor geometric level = 41.8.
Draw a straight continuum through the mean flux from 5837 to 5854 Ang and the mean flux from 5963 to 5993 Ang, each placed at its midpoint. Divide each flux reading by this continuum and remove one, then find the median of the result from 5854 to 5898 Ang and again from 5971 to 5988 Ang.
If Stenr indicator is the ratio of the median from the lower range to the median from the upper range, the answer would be 0.5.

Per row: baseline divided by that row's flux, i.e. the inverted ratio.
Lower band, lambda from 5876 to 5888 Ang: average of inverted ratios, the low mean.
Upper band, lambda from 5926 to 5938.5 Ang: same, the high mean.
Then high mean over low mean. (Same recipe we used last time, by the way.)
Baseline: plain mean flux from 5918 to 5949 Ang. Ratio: 1.00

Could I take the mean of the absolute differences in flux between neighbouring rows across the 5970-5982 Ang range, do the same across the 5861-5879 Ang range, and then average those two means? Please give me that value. 1.09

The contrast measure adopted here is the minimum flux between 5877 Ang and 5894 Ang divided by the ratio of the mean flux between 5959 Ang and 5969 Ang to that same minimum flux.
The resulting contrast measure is 12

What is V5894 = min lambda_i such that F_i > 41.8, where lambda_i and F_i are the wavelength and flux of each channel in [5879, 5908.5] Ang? 5879.31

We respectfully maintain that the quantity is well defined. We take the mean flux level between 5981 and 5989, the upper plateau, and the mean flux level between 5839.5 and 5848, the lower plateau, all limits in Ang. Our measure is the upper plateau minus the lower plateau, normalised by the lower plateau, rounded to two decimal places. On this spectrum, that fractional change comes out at -0.02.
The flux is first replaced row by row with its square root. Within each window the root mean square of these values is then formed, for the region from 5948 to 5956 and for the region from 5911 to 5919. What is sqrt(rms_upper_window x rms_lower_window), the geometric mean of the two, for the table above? 6.350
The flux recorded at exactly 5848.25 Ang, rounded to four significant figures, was 40.66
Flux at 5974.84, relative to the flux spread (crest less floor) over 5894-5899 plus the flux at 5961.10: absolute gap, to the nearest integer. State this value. 16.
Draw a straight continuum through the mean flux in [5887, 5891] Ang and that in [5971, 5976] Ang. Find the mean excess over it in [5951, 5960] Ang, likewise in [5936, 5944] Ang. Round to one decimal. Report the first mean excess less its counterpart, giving -3.0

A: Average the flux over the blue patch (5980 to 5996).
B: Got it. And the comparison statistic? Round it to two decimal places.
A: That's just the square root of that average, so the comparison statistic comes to 6.43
